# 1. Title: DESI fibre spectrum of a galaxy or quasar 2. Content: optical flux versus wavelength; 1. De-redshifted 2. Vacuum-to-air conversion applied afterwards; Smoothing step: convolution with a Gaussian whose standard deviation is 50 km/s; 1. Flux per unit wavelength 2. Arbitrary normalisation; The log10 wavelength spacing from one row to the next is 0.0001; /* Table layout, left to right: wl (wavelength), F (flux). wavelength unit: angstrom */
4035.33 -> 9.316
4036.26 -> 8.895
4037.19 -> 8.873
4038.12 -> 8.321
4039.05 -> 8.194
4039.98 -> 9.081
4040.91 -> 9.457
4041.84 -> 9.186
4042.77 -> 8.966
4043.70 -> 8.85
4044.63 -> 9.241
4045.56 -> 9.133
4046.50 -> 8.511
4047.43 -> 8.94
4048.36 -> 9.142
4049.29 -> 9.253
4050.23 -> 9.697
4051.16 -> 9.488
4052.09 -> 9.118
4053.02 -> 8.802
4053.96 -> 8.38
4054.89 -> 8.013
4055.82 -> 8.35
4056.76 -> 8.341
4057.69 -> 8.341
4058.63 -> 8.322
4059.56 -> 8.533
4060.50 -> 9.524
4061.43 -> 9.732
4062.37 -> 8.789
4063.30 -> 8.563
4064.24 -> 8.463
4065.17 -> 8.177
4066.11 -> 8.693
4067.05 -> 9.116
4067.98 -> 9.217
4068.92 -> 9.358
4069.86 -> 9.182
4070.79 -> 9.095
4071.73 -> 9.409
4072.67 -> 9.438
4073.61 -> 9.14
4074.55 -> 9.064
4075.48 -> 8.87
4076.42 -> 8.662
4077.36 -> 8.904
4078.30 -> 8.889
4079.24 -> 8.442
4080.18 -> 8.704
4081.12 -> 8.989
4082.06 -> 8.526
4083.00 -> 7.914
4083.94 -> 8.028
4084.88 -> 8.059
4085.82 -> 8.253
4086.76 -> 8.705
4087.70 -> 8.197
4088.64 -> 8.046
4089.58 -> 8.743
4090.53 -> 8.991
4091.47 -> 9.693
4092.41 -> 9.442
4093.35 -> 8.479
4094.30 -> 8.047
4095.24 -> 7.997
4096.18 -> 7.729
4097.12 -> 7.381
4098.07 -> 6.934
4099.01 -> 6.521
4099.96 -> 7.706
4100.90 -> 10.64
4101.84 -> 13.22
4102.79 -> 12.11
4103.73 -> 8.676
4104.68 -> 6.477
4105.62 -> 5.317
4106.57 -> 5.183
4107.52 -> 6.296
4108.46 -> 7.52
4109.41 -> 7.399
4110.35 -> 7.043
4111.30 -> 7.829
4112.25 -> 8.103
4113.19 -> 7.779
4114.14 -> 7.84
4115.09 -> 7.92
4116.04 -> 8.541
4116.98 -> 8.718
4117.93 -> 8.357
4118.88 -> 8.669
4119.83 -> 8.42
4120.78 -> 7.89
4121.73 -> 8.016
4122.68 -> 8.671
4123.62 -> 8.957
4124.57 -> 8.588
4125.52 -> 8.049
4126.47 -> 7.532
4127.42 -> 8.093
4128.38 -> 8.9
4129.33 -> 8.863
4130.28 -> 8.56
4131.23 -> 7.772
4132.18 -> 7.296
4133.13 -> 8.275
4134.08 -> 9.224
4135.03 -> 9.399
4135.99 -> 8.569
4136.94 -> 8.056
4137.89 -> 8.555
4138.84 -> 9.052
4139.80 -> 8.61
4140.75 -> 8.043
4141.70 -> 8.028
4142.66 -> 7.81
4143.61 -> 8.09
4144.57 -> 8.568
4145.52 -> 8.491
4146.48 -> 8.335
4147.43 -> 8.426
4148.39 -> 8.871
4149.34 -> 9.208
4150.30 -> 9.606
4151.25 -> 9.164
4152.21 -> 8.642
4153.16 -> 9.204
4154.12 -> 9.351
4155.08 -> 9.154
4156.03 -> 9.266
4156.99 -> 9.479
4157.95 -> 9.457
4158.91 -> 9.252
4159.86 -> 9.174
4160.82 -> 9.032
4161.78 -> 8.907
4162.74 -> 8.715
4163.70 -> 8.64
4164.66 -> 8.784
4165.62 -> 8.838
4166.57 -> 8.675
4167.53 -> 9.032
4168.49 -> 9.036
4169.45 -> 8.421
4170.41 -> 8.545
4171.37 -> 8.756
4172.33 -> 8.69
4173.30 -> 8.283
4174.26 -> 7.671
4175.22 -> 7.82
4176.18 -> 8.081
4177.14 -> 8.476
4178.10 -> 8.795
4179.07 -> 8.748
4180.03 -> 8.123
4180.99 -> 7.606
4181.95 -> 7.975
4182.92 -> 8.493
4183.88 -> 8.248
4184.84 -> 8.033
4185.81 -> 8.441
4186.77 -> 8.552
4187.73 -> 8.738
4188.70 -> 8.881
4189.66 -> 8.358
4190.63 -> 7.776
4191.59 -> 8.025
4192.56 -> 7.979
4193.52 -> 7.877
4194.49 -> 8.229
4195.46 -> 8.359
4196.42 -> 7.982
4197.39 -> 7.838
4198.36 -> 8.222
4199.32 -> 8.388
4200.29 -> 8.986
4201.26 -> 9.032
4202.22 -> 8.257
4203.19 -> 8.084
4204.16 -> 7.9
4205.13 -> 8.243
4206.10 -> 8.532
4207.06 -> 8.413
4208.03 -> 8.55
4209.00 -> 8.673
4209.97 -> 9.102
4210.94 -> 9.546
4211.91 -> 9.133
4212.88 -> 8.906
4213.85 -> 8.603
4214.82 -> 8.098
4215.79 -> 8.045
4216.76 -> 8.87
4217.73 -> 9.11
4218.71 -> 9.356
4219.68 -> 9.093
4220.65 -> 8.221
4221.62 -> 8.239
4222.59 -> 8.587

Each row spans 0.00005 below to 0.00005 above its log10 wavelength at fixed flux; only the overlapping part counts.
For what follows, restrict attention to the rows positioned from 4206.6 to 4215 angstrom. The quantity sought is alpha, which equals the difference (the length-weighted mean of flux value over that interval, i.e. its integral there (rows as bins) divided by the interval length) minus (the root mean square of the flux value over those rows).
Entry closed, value 0.013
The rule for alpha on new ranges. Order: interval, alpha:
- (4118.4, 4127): -0.010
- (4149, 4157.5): -0.005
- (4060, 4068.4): -0.015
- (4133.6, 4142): 0.002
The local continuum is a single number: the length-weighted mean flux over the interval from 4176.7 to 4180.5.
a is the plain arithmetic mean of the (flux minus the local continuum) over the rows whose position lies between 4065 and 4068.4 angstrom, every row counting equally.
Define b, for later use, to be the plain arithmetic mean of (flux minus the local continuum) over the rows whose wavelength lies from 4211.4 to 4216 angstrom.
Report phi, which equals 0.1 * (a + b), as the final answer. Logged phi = 0.030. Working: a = 0.27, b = 0.03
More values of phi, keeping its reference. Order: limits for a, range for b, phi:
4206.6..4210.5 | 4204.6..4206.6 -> 0.001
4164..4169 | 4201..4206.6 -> 0.016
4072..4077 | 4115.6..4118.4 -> 0.051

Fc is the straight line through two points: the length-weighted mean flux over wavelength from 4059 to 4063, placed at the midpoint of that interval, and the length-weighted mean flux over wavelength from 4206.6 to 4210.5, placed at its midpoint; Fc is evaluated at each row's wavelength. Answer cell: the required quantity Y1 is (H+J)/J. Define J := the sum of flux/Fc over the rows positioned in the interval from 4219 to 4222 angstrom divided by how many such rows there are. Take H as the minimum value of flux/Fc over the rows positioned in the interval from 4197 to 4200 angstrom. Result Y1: 1.91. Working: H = 0.90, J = 0.98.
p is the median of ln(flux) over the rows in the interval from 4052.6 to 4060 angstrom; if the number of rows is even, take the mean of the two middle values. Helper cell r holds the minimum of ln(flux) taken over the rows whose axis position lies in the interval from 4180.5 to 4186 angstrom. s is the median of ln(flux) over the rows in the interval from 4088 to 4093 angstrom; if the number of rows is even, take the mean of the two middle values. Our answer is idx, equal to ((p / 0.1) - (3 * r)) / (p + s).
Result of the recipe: 3.50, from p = 2.12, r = 2.03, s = 2.20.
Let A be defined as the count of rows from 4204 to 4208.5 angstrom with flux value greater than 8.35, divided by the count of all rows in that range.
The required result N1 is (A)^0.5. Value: 0.8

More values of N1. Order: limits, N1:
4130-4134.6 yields 0.6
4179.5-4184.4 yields 0.4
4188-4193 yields 0.6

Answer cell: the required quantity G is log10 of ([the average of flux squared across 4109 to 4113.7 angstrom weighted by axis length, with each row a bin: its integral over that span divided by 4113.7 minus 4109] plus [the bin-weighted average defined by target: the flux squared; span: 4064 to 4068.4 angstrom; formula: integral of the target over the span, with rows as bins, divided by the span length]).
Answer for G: 2.13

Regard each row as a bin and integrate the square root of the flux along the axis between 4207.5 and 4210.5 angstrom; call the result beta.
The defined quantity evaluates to 8.9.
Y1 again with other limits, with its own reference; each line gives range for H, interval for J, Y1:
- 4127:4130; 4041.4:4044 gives 1.92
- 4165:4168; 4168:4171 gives 2.00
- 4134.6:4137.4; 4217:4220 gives 1.85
